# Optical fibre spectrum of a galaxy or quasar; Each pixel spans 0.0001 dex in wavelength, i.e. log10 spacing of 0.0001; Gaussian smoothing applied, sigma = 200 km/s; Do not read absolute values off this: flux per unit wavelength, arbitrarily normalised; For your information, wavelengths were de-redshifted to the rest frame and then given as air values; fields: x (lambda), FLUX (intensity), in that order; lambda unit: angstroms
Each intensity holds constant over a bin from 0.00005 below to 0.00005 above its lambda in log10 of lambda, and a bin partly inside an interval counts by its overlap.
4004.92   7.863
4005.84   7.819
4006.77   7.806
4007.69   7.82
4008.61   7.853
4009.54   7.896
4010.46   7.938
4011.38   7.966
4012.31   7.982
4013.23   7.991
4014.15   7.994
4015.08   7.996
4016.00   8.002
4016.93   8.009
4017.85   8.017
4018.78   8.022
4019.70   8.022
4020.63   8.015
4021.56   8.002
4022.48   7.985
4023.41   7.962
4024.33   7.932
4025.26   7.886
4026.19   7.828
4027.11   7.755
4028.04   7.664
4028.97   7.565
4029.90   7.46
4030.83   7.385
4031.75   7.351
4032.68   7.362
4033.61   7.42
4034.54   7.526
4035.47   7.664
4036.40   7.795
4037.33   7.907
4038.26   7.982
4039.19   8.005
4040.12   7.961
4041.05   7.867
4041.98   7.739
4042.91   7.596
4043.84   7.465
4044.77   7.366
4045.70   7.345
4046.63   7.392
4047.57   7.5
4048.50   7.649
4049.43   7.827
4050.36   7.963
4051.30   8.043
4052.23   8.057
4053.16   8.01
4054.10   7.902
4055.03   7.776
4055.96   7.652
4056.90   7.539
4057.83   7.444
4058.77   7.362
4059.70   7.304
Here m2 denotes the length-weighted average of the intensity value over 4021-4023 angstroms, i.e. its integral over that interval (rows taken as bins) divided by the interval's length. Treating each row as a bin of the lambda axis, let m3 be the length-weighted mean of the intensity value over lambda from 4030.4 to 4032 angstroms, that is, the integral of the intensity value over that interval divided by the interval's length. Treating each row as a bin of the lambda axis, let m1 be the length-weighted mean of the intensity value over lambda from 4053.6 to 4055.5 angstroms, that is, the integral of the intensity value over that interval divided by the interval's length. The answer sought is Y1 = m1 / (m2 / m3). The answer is 7.3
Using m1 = 7.84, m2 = 8.0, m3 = 7.4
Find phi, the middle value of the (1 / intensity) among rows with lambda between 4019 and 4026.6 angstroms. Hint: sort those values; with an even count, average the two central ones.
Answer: 0.1254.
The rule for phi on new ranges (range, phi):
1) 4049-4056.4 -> 0.1261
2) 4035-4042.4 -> 0.1268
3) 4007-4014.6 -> 0.1258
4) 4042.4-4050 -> 0.1336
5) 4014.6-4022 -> 0.1248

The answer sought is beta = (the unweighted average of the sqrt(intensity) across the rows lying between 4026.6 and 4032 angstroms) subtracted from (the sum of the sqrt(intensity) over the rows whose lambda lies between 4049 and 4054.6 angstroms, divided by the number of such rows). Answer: 0.08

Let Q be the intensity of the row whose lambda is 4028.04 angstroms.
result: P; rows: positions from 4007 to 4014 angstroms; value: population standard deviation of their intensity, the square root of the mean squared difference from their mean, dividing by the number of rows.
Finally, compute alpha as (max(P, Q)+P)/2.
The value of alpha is 3.86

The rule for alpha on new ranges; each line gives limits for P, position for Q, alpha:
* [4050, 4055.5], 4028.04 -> 3.88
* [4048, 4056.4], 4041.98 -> 3.94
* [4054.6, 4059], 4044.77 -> 3.76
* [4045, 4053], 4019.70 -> 4.15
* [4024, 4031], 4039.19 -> 4.10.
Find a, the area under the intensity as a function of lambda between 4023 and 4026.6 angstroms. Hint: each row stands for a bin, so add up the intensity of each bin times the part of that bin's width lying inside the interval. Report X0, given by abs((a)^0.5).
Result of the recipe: 5.33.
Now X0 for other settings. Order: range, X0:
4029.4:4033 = 5.16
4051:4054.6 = 5.37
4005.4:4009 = 5.31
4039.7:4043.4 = 5.37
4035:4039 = 5.60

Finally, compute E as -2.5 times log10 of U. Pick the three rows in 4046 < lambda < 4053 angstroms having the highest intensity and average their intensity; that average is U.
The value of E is -2.26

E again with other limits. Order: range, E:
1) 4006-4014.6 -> -2.26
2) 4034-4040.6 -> -2.26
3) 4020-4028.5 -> -2.26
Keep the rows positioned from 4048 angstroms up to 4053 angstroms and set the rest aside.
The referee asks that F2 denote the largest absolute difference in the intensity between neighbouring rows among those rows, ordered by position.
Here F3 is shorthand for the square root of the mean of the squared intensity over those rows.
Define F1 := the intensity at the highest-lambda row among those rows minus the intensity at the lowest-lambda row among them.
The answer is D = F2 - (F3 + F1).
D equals -8.1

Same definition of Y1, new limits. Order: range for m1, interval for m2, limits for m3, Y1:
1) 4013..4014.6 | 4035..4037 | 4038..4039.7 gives 8.3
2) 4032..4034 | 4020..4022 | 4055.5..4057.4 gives 7.0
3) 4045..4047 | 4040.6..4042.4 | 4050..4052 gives 7.6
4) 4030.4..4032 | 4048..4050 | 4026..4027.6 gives 7.4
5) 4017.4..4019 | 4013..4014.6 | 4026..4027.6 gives 7.8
